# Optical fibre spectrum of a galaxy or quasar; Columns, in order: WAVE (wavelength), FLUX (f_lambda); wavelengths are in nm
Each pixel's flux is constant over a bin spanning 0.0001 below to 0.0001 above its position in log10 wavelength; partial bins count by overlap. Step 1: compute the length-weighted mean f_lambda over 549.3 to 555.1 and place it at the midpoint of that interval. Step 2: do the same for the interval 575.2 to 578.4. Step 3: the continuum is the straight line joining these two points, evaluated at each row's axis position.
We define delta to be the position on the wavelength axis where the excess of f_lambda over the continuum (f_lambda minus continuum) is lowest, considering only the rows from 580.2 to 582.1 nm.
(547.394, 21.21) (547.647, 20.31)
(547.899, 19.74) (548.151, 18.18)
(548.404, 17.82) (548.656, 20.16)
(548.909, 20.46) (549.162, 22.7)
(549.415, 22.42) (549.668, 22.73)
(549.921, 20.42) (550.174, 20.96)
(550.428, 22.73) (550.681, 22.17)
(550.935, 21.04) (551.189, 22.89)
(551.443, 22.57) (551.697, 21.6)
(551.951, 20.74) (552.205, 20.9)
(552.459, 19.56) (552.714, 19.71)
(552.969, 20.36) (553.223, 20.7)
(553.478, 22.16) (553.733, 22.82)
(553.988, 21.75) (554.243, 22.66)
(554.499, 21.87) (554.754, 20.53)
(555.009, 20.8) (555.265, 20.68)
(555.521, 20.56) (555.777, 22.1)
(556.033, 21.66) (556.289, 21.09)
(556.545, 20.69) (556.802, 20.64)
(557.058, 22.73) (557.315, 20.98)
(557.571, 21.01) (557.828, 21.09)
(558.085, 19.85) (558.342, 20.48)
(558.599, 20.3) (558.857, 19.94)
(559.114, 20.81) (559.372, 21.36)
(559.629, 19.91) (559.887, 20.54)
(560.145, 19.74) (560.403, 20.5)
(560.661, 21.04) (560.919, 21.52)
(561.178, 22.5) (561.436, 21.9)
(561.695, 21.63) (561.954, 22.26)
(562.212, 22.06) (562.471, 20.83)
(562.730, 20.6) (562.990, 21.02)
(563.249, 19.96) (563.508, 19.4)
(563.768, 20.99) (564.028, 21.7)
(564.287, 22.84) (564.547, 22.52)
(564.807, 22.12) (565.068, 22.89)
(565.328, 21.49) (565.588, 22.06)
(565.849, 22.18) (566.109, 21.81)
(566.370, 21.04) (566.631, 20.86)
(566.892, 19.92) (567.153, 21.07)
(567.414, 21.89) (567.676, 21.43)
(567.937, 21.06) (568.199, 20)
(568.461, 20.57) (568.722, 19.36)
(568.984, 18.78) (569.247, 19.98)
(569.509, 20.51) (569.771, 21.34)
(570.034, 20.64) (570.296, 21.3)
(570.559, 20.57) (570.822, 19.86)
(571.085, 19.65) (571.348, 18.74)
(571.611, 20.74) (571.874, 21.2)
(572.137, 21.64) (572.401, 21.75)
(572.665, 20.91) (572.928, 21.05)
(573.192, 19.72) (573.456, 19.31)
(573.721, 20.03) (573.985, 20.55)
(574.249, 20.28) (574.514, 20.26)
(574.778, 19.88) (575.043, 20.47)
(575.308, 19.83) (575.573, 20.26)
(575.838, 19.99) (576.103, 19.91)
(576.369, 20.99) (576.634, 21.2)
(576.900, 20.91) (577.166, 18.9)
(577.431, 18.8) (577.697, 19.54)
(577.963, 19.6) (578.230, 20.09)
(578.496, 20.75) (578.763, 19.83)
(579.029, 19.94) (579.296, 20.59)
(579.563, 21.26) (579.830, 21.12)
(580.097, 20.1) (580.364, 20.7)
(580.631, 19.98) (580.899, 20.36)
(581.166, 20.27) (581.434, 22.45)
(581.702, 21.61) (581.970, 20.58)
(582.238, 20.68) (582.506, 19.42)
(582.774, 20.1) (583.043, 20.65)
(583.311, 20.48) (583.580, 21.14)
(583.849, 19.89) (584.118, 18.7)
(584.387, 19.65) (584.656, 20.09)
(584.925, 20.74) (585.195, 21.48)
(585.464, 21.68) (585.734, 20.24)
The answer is 580.631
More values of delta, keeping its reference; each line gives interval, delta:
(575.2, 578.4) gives 577.431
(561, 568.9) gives 563.508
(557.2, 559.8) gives 558.085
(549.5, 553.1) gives 552.459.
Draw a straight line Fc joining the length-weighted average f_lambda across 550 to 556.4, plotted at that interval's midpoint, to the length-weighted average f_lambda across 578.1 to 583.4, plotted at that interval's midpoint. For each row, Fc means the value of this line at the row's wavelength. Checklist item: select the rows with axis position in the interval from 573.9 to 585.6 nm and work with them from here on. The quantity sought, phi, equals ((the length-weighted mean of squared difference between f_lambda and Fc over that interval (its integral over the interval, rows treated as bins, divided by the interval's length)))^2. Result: 0.44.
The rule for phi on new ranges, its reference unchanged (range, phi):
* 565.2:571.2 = 0.58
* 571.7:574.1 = 0.39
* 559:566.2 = 1.01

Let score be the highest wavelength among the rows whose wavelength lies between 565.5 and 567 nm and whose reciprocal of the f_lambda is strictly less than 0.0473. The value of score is 566.109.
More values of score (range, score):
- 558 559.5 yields 559.372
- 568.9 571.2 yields 570.296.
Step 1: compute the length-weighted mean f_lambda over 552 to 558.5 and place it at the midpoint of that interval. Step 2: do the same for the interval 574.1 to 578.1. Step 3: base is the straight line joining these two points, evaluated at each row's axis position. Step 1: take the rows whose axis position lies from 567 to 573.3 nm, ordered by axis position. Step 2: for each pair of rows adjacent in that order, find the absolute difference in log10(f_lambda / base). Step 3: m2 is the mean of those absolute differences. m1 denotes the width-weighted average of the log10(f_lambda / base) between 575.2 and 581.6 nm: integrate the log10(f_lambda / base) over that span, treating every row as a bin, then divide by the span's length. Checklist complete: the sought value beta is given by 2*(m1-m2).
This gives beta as -0.016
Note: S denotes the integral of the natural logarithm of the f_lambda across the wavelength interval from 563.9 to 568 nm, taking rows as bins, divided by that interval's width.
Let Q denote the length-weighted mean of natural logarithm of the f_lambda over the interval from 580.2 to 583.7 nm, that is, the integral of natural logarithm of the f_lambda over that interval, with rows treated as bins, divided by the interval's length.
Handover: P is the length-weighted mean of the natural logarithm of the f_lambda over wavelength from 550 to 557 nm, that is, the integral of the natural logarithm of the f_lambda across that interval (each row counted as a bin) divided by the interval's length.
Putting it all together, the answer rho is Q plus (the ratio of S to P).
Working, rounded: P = 3.06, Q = 3.03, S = 3.08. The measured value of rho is 4.03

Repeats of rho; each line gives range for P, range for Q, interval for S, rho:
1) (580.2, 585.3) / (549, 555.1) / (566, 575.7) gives 4.07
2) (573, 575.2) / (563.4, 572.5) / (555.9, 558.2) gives 4.06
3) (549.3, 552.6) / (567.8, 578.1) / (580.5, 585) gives 3.99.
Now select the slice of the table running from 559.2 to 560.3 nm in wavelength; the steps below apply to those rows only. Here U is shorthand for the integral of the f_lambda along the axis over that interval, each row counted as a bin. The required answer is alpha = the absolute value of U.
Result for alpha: 22.4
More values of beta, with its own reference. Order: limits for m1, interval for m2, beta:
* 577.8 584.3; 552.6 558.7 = -0.004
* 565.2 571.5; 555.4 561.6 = -0.022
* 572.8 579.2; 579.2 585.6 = -0.030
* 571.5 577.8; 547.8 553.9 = -0.032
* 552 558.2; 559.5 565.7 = -0.029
